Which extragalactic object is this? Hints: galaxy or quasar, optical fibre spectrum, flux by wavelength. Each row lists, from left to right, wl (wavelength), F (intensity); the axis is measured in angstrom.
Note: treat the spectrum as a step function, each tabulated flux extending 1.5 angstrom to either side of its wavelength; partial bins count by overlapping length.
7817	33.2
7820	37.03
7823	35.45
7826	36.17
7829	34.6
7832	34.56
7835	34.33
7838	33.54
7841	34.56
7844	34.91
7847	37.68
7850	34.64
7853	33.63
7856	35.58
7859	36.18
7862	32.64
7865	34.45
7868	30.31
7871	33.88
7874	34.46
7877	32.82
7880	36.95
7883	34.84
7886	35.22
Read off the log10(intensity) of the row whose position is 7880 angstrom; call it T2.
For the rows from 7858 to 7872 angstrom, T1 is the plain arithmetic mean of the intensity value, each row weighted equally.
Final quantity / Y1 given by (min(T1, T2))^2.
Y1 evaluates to 2.46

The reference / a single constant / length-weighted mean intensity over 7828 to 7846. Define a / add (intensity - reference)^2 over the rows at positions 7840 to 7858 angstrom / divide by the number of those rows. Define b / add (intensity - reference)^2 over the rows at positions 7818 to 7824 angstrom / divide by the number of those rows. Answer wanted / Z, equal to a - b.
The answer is -1.6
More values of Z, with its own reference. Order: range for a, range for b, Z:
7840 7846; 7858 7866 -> -2.0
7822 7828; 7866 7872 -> -7.1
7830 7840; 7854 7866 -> -1.5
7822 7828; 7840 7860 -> -0.3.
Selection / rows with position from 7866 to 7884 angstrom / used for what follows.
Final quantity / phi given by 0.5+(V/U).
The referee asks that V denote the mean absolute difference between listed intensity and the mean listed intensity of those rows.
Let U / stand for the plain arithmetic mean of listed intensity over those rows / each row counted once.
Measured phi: 0.545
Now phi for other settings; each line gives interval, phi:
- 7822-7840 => 0.520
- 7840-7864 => 0.532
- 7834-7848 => 0.531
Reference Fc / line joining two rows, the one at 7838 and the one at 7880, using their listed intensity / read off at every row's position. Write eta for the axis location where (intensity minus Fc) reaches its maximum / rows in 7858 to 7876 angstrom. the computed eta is 7859 angstrom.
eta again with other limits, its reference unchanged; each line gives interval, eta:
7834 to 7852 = 7847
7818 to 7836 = 7820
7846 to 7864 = 7847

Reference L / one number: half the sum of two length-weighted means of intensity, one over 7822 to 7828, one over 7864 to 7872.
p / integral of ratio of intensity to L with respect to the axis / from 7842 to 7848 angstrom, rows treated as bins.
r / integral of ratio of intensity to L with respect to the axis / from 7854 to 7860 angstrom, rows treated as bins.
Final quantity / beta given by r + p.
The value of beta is 12.6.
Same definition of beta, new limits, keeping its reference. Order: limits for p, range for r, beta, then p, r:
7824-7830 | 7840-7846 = 12.3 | 6.2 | 6.13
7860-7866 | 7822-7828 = 12.2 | 5.9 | 6.26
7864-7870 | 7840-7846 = 11.8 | 5.7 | 6.13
